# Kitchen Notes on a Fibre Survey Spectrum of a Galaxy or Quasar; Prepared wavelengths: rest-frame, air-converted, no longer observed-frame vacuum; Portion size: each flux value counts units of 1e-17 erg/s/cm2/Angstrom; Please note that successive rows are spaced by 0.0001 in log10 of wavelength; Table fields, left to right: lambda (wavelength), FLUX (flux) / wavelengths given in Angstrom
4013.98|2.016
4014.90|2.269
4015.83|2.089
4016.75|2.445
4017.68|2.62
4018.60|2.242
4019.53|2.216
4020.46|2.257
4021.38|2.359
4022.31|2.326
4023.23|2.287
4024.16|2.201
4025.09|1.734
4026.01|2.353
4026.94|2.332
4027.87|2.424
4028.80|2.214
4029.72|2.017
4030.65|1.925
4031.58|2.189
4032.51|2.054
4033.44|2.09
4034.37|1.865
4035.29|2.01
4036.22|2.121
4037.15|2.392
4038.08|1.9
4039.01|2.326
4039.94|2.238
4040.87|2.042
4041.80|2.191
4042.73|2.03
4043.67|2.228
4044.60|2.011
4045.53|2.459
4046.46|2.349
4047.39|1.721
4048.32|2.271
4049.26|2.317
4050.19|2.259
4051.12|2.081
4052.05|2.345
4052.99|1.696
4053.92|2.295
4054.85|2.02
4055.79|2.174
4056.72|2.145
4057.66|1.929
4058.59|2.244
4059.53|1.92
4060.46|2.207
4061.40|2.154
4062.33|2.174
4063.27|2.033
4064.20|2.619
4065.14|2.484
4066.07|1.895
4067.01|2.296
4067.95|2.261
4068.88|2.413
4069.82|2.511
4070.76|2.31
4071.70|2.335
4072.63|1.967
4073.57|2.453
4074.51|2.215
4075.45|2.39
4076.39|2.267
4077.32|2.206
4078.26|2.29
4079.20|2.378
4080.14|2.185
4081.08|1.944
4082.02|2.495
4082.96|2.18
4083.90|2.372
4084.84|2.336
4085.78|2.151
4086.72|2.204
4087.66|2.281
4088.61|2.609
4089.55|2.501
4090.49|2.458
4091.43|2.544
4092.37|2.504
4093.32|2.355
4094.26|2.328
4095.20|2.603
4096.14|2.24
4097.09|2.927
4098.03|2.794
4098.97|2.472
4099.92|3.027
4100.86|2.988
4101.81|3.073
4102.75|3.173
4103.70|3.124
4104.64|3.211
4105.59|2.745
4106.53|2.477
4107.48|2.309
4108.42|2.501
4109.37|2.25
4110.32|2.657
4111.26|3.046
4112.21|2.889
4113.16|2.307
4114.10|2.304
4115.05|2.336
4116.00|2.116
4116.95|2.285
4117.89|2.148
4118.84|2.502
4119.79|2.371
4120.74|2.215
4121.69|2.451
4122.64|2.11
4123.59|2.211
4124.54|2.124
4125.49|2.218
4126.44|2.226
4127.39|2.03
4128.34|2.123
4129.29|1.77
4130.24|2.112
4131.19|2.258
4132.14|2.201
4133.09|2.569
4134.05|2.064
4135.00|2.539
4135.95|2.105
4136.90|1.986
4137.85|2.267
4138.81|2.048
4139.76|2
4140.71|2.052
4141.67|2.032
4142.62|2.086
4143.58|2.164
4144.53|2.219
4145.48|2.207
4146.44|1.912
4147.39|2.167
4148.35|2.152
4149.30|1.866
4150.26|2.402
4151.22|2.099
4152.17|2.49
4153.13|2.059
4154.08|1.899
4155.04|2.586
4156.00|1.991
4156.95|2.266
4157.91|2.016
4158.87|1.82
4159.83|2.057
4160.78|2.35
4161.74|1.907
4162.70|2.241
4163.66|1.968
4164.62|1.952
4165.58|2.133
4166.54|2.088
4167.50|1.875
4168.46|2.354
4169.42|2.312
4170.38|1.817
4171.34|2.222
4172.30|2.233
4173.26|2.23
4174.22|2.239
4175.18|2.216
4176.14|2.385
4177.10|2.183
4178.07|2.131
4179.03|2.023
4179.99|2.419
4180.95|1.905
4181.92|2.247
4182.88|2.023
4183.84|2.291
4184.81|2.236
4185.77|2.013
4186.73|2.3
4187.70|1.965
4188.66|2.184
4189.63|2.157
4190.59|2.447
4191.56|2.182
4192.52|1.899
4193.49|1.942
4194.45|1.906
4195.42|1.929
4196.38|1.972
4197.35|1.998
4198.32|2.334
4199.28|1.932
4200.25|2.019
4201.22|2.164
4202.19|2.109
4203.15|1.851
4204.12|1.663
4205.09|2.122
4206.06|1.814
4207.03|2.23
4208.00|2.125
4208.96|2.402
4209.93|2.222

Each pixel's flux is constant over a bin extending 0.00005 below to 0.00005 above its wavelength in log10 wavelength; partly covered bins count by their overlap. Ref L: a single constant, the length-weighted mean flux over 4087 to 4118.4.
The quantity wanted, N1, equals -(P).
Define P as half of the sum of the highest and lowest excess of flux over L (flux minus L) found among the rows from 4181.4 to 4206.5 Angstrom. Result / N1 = 0.54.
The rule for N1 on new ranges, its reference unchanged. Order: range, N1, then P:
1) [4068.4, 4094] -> 0.31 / -0.31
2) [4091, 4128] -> -0.03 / 0.03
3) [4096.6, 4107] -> -0.25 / 0.25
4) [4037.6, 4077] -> 0.43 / -0.43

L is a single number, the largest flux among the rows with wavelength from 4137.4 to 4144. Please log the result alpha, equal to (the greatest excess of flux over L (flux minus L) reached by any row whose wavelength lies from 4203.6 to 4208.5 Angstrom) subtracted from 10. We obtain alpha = 10.0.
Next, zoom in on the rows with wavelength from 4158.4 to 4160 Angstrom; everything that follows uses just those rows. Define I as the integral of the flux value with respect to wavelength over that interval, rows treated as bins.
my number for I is 3.1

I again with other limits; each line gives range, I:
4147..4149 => 4.3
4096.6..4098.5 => 5.4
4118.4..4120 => 3.9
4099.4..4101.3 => 5.7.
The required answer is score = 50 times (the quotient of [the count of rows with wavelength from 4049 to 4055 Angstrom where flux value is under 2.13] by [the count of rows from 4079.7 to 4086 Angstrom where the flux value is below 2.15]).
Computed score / 150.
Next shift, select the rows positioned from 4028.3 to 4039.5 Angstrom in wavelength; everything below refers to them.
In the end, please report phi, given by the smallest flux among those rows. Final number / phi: 1.865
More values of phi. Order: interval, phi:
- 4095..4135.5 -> 1.77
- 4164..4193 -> 1.817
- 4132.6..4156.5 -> 1.866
